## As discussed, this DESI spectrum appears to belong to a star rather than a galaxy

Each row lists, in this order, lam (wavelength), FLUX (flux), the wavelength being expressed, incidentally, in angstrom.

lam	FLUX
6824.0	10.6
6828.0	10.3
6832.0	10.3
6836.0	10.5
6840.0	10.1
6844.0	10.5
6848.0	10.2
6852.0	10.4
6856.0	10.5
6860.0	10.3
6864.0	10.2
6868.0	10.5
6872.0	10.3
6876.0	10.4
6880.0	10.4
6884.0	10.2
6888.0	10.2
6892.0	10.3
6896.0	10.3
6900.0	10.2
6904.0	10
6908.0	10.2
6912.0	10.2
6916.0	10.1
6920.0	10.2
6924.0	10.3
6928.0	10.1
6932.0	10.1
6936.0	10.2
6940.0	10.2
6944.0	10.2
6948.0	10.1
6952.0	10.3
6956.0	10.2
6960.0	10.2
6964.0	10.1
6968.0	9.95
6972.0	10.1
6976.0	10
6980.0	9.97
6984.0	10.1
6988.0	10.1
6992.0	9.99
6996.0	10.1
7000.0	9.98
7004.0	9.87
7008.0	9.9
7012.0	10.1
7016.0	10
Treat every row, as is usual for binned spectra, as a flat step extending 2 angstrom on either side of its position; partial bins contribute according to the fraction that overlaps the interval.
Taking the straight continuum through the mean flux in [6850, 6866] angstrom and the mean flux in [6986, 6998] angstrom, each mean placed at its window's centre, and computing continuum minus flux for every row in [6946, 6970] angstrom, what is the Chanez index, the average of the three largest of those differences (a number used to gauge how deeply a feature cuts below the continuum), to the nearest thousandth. 0.082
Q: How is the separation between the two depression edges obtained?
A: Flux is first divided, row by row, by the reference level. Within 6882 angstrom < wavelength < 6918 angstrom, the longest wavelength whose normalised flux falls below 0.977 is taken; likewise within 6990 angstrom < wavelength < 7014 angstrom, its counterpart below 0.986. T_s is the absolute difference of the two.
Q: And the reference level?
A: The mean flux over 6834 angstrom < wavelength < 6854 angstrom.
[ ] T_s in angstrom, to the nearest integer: 96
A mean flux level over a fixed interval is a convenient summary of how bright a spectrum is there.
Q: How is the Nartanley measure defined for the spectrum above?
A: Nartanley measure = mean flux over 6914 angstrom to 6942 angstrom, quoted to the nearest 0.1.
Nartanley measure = 10.2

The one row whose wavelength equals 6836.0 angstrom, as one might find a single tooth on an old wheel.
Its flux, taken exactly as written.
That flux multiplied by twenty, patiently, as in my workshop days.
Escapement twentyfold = 210.0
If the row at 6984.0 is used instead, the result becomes 202.0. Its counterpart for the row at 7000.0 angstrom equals 199.6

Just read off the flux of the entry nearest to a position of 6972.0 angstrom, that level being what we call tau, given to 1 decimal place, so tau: 10.1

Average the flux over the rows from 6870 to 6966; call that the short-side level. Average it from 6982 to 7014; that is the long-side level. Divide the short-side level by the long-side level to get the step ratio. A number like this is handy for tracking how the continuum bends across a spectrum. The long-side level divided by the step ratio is 9.83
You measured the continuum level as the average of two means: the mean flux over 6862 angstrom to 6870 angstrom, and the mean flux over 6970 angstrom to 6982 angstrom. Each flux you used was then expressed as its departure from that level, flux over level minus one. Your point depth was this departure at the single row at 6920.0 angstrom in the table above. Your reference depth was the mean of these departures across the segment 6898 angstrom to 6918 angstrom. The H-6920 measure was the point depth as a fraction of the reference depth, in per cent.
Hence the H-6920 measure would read -29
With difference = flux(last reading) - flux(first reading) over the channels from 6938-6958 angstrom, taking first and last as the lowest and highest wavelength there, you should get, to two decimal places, 0.00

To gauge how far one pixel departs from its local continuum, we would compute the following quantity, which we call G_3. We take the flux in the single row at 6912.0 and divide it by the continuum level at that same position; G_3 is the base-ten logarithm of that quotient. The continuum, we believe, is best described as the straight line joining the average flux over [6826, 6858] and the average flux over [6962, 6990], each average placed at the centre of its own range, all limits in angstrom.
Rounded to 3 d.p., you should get 0.000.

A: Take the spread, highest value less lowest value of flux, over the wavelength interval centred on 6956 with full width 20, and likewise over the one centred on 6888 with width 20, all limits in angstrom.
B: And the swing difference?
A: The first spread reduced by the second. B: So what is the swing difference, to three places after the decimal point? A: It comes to 0.000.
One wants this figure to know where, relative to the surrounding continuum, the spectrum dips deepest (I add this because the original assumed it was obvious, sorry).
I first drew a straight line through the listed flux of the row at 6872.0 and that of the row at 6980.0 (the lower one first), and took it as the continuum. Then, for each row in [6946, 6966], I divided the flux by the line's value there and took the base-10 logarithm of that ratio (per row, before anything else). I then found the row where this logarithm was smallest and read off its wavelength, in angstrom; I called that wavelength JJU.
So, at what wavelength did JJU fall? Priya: 6948.0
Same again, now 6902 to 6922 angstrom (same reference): 6904.0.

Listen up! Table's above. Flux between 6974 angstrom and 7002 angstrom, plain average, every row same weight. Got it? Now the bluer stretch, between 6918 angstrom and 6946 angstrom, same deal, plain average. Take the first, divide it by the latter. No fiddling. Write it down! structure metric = 0.985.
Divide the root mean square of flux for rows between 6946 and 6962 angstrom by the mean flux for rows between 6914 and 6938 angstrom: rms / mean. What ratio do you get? 1.00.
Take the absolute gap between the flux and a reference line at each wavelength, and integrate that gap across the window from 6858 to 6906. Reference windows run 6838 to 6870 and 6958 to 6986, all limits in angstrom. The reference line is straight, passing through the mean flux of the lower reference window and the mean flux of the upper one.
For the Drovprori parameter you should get 4.25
